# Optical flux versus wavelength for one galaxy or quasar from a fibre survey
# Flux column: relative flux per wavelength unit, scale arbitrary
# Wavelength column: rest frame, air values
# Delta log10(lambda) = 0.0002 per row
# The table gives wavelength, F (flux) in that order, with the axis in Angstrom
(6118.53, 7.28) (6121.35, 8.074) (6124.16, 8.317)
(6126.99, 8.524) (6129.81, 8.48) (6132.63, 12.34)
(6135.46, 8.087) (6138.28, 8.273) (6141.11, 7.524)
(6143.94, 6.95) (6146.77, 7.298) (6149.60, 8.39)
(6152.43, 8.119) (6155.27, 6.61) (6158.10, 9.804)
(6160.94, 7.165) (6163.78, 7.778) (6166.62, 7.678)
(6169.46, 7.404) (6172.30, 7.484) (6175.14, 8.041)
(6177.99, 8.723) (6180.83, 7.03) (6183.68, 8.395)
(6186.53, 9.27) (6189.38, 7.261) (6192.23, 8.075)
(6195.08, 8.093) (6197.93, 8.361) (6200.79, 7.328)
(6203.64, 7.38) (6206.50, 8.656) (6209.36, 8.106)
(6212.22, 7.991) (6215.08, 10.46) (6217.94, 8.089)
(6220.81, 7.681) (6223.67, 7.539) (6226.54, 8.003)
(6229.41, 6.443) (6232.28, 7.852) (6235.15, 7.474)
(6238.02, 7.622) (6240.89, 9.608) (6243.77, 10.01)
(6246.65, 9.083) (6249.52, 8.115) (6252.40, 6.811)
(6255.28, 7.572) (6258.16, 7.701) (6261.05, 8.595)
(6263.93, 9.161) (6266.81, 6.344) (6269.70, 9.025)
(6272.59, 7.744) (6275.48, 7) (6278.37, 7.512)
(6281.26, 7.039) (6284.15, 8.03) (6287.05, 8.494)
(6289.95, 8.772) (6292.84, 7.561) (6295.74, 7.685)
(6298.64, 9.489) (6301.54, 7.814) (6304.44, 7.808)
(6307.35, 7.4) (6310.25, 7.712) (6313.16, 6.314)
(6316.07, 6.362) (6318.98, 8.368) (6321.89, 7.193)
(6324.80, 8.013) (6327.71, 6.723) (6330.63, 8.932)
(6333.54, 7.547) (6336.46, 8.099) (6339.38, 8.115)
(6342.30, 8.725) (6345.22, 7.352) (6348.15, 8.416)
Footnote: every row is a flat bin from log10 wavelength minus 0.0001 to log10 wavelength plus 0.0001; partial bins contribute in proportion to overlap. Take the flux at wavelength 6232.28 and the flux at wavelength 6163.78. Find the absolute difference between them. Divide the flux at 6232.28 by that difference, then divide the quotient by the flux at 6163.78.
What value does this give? 14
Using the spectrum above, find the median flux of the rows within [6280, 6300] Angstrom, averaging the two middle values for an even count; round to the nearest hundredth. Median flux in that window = 8.03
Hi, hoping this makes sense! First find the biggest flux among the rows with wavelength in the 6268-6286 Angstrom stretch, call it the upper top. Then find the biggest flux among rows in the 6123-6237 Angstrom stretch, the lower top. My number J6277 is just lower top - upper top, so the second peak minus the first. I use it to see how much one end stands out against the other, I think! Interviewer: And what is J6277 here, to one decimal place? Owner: 3.3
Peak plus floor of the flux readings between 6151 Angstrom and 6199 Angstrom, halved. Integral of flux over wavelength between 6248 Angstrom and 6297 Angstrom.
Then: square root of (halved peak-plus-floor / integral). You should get 0.146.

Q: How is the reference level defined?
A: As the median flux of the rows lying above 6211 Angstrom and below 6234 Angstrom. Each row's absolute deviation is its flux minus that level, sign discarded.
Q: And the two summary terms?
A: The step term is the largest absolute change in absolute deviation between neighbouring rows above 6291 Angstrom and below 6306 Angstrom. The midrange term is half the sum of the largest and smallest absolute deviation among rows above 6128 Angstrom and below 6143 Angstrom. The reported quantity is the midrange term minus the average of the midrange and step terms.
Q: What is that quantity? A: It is 0.4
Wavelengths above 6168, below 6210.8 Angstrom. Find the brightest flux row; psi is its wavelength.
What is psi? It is 6186.53 Angstrom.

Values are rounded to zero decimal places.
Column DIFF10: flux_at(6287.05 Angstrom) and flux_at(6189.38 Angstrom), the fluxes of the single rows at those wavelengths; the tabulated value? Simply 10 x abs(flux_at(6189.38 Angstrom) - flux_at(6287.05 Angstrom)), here 12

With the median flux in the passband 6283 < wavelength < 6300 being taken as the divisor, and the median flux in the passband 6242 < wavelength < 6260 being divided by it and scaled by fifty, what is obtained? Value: 48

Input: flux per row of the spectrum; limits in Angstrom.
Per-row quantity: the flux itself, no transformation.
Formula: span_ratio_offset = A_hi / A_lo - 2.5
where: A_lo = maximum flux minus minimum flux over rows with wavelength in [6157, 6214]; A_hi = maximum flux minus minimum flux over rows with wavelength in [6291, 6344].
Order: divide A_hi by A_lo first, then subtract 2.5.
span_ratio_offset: -1.4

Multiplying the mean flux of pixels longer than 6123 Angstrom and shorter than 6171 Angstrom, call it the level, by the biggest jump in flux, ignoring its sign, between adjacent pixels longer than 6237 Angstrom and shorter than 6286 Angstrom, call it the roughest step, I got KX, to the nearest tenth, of 23.0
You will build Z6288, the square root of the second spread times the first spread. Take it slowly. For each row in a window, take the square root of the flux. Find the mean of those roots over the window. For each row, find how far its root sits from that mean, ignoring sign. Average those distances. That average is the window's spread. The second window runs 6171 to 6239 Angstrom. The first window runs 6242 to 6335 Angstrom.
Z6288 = 0.112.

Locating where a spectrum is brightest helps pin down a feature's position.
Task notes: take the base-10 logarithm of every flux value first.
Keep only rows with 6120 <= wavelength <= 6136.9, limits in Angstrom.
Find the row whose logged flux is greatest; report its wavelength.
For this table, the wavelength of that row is 6132.63 Angstrom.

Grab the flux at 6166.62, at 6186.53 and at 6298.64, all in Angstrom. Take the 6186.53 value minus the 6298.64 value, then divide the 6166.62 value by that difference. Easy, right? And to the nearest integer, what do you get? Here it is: -35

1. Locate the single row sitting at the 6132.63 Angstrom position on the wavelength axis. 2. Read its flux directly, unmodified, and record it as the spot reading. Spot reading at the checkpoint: 12.34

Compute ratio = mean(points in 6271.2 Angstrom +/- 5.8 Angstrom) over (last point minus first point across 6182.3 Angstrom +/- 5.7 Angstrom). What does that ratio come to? 14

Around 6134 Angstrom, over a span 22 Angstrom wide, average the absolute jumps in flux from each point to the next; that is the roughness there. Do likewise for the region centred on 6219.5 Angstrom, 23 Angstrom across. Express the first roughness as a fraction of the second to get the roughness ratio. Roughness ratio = 1.3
